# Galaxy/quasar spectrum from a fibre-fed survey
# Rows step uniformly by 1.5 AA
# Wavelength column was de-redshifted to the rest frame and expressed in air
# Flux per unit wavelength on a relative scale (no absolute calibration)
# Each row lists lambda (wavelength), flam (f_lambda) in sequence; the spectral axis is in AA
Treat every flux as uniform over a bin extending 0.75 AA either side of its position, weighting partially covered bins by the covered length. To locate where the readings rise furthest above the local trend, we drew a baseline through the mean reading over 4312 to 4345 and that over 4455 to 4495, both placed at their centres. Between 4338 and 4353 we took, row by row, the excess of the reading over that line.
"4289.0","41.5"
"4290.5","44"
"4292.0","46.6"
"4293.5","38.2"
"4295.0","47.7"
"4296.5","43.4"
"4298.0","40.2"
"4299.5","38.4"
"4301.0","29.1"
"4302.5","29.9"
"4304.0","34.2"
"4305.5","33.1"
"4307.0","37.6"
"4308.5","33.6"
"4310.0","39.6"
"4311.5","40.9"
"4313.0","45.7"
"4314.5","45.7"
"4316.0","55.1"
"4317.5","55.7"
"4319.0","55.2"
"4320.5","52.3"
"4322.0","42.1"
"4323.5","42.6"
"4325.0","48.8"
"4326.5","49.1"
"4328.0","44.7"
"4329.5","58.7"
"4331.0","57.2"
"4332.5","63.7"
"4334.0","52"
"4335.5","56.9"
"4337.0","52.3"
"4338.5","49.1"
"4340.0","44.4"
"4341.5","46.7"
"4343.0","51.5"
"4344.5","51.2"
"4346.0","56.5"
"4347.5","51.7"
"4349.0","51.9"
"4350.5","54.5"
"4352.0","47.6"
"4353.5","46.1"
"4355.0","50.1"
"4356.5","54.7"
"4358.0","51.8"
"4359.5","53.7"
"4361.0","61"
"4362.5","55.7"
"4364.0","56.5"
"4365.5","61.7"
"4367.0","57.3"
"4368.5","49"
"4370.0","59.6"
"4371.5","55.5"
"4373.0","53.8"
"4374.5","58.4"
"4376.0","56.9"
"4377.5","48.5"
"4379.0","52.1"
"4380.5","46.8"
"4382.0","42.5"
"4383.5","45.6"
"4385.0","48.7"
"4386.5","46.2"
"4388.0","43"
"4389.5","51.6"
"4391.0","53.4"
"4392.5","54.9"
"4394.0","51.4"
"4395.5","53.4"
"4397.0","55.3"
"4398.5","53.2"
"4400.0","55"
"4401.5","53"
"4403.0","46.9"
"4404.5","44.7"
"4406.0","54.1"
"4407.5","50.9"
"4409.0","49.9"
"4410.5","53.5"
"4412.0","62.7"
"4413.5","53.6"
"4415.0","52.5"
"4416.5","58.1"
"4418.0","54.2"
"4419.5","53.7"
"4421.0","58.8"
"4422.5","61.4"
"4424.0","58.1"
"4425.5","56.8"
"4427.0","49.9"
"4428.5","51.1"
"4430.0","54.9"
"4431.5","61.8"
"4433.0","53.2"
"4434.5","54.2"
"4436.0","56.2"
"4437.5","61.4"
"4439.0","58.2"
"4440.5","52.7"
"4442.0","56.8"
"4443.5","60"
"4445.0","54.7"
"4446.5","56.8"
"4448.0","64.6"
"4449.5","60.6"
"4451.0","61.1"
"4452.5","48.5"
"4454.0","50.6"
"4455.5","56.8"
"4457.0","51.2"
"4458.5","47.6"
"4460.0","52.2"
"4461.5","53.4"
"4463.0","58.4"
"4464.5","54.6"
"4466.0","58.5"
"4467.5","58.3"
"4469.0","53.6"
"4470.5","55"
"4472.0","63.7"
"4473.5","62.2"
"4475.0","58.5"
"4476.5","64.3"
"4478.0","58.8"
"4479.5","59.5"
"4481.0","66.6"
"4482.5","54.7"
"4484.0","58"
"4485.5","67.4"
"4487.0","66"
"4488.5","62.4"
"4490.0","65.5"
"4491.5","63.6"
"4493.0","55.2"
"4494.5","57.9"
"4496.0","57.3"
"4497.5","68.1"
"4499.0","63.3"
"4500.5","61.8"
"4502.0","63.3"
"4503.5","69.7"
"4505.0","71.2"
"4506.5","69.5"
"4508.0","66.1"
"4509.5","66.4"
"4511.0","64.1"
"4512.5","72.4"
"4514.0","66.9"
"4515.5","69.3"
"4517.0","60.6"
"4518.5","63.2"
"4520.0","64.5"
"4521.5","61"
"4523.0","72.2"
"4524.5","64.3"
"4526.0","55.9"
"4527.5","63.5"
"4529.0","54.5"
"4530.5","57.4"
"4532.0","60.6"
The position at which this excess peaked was 4346.0 AA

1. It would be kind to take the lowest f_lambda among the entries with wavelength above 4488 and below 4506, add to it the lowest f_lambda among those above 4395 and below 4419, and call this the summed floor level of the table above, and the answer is 100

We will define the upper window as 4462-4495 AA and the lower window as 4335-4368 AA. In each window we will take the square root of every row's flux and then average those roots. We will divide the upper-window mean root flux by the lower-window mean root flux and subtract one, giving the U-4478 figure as 0.07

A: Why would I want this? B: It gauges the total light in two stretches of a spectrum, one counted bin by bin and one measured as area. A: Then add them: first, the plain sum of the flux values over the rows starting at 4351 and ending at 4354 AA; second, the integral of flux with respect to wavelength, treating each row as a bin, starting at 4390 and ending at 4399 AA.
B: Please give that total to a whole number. 576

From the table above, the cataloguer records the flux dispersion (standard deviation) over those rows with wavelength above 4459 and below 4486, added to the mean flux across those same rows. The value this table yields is 63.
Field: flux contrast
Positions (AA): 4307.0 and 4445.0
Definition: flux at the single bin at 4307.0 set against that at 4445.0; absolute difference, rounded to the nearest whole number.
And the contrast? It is 17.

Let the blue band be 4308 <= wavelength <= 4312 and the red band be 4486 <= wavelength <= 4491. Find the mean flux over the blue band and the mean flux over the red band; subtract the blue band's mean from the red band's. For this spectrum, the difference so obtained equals 27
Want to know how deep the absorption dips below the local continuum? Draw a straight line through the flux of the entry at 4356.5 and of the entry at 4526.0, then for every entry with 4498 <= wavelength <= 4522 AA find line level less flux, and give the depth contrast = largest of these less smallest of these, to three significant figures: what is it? 11.8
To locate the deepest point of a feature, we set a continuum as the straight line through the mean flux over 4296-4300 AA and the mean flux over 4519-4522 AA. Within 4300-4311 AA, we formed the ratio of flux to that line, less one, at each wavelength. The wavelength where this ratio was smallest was 4301.0 AA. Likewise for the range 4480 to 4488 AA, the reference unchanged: 4482.5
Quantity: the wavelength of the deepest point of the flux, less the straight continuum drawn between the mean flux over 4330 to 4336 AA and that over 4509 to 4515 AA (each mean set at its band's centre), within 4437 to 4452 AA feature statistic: 4440.5 AA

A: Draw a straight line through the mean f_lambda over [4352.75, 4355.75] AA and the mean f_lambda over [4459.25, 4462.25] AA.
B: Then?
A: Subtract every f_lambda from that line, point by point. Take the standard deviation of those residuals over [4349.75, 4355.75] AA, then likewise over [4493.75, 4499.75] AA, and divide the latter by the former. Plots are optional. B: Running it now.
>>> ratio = 1.3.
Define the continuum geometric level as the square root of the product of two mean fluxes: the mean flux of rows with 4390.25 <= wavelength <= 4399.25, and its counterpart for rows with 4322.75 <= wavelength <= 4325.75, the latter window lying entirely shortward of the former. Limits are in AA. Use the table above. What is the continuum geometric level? 49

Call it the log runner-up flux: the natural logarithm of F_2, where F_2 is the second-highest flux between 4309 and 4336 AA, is 4.07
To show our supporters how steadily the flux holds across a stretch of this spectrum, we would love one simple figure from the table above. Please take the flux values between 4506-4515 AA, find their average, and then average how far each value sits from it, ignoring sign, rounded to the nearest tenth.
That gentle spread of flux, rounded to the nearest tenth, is 2.3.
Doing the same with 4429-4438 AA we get 3.1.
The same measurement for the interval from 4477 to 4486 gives 4.1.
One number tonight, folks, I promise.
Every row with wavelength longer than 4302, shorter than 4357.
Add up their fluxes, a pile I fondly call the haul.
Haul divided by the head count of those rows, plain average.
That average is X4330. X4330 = 48.2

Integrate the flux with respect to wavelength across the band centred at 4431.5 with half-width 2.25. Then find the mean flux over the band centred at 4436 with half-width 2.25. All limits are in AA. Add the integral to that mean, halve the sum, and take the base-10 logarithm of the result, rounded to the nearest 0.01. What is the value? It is 2.19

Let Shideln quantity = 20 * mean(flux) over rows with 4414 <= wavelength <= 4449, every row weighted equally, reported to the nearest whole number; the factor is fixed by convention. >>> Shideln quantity 1131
